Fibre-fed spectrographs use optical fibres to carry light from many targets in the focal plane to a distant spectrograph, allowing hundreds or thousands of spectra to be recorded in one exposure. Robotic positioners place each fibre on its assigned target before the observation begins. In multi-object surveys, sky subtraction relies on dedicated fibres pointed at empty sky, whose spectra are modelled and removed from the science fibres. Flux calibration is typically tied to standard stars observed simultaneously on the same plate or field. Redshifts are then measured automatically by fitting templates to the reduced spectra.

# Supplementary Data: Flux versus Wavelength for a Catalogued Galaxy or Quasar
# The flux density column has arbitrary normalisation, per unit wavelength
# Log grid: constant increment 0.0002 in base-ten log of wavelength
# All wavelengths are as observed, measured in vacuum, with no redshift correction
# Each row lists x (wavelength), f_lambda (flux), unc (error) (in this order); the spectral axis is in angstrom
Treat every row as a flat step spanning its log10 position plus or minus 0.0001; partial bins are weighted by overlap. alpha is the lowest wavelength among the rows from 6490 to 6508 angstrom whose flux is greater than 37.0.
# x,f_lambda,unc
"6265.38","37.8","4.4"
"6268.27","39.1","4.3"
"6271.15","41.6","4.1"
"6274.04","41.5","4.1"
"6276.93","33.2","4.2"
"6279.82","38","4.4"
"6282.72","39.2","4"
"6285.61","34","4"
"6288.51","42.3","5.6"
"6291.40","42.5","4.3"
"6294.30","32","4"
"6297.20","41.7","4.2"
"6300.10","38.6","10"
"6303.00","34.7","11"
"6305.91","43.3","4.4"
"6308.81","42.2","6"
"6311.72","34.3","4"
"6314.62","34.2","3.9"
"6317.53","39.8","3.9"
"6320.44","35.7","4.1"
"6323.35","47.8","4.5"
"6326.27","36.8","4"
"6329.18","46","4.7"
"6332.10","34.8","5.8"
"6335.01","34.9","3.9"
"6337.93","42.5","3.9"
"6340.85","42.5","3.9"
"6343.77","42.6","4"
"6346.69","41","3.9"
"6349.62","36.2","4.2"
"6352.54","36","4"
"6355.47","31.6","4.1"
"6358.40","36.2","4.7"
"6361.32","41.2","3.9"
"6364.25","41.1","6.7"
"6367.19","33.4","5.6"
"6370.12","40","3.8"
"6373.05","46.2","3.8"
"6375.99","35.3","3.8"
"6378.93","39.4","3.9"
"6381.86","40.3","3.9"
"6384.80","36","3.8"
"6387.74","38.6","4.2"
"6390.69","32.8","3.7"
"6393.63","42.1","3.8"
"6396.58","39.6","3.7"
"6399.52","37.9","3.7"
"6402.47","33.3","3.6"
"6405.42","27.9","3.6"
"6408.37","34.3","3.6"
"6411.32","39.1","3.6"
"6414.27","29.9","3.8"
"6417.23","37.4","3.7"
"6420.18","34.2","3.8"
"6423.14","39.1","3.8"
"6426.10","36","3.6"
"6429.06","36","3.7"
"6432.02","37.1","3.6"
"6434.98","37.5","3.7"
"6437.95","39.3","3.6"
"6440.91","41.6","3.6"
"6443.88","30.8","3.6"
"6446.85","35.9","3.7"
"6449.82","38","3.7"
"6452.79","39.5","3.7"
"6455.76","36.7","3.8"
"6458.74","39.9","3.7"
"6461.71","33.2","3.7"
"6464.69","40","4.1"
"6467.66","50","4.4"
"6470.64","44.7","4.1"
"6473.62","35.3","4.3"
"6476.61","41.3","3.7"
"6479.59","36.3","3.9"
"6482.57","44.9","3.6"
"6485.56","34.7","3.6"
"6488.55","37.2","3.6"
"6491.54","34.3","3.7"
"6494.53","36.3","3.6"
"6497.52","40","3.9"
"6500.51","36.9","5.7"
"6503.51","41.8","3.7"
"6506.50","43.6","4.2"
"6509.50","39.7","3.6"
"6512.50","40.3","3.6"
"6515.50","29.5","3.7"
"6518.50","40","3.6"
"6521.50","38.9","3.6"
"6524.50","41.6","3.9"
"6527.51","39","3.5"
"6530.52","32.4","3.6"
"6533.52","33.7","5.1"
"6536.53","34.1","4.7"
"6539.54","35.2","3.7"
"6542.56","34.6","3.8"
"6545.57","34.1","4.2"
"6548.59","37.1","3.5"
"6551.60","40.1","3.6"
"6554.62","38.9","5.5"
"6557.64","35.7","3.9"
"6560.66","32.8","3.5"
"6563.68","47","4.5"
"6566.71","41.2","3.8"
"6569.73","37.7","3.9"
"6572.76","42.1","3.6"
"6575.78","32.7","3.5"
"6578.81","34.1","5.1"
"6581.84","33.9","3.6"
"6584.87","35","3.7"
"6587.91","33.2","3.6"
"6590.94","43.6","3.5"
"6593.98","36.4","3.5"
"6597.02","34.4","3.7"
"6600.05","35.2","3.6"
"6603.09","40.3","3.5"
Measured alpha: 6497.52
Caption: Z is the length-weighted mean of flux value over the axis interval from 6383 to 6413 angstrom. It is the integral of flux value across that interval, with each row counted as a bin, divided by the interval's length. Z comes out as 36.2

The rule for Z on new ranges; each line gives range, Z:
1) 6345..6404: 37.9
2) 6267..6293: 39.0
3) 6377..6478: 37.5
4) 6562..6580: 39.2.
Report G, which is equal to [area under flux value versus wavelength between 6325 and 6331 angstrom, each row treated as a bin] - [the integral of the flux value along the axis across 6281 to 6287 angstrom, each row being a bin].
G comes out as 27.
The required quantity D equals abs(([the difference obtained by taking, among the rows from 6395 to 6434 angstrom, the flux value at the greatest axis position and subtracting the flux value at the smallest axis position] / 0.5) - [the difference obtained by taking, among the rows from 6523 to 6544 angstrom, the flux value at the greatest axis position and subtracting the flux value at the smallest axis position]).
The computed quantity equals 2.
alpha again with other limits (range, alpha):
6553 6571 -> 6554.62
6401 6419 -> 6411.32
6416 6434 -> 6417.23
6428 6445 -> 6432.02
